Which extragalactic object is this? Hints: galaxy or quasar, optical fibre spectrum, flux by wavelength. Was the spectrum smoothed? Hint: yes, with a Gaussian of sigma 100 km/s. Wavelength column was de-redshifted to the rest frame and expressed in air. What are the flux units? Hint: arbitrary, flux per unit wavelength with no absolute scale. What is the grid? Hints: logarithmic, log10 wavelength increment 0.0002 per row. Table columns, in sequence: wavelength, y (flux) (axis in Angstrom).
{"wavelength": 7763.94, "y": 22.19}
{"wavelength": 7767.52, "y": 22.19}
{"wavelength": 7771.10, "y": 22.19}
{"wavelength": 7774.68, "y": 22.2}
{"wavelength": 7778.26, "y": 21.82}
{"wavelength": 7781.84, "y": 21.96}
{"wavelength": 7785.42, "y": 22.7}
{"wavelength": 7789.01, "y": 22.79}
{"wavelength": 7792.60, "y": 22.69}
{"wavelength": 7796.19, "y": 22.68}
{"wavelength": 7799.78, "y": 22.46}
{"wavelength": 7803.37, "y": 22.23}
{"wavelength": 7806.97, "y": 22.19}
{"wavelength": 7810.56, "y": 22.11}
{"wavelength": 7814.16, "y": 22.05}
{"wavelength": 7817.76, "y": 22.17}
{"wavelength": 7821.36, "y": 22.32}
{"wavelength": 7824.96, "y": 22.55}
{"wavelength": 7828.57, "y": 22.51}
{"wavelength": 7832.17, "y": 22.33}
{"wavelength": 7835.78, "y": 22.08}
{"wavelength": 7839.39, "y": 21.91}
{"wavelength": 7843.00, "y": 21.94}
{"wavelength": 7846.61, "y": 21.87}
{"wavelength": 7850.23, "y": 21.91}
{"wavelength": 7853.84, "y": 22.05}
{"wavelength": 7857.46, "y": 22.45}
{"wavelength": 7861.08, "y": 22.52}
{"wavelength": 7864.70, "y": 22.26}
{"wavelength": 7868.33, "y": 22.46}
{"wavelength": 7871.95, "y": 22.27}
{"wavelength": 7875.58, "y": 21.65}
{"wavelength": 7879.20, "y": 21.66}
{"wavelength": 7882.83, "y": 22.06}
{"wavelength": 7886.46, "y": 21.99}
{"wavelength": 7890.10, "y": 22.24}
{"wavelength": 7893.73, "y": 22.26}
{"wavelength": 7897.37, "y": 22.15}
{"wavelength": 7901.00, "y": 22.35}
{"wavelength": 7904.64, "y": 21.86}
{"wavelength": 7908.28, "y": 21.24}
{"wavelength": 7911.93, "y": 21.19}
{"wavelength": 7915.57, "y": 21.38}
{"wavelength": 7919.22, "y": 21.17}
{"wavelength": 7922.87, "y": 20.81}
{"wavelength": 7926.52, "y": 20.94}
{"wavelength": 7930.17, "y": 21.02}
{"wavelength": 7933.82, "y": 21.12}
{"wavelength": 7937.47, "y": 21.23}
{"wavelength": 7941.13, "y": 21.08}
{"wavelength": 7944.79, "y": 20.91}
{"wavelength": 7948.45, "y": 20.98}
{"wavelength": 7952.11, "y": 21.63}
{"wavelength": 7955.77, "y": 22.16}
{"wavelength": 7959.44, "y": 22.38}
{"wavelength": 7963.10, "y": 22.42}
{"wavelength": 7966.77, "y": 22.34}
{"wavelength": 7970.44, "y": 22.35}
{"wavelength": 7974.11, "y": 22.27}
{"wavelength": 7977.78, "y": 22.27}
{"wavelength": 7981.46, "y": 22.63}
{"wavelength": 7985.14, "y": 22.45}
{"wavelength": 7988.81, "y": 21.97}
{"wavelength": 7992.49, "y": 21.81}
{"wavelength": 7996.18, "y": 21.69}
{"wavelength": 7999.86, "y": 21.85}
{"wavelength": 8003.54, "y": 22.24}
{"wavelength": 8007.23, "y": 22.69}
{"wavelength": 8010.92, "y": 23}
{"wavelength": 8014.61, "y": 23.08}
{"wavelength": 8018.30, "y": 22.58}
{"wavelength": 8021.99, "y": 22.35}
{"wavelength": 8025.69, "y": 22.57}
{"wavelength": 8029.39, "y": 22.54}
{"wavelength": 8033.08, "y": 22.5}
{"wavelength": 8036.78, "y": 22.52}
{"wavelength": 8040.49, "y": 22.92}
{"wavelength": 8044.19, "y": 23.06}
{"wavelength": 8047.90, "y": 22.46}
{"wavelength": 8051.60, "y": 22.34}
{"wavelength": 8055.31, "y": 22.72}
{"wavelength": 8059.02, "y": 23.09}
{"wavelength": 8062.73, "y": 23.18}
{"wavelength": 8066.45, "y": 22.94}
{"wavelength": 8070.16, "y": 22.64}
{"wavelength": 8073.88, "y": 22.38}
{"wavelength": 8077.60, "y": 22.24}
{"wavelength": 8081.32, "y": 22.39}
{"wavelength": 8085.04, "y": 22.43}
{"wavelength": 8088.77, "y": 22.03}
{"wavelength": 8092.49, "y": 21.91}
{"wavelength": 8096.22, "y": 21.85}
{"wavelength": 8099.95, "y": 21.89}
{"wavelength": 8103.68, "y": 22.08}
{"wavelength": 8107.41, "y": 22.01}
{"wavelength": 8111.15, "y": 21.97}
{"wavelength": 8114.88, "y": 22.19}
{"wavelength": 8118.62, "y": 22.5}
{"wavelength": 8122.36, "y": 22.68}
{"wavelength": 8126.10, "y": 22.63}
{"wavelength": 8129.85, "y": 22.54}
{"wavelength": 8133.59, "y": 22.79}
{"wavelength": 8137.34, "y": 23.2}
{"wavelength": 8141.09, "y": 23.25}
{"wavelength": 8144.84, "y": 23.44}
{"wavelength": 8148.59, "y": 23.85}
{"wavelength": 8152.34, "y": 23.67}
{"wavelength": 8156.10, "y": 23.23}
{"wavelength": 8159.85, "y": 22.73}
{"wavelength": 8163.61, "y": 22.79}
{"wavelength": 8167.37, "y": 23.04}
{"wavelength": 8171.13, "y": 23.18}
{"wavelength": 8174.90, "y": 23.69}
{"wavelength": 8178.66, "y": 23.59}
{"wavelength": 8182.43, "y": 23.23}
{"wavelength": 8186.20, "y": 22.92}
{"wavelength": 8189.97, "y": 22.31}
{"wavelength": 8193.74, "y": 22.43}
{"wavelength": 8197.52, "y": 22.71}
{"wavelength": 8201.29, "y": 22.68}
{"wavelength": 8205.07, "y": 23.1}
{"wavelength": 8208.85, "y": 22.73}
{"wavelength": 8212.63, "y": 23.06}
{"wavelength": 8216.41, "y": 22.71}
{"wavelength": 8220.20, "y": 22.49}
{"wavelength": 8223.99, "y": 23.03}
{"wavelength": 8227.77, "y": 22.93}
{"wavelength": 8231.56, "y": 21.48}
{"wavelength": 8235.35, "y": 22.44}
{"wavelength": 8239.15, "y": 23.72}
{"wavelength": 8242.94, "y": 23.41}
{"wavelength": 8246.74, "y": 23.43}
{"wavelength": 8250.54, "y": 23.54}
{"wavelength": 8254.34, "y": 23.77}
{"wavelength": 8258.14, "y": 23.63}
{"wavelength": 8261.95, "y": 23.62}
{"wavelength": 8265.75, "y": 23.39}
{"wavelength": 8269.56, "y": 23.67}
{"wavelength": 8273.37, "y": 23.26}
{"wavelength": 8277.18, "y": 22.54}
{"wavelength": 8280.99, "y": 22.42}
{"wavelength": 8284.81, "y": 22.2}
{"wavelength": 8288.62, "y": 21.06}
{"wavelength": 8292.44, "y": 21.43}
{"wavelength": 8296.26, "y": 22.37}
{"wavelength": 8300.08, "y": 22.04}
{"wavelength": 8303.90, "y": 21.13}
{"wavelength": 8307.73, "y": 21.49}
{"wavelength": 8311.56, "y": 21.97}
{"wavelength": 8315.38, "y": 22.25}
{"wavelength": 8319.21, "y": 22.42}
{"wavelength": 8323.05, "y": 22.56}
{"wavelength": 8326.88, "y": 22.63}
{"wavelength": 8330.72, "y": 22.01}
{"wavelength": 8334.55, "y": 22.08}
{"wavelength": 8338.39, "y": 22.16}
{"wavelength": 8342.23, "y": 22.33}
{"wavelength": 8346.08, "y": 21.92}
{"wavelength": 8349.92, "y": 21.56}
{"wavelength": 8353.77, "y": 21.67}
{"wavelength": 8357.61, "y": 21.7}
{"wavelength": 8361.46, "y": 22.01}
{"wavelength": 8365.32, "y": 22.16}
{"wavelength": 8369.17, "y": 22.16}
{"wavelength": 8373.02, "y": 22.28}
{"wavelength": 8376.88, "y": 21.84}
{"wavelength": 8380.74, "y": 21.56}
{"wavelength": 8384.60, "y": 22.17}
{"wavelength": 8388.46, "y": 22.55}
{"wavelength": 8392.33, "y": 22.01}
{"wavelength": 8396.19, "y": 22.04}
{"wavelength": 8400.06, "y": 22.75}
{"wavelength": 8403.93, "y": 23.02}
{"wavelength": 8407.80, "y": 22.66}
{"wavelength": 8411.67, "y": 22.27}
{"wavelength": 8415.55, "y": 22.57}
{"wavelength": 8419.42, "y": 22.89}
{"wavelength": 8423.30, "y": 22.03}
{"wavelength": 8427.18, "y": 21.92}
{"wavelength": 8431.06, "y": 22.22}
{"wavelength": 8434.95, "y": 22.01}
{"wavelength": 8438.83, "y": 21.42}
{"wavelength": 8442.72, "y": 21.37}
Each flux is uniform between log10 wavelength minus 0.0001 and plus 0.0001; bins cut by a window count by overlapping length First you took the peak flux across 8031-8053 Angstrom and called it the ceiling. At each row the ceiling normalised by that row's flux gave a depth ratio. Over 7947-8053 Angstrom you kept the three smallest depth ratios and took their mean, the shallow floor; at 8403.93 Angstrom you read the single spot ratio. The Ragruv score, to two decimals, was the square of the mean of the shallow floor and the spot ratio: 1.00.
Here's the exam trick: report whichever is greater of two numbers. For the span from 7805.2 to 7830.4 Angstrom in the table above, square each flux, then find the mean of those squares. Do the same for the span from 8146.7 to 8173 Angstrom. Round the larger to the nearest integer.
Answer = 539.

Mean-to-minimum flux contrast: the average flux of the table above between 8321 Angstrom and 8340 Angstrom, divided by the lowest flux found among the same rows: 1.01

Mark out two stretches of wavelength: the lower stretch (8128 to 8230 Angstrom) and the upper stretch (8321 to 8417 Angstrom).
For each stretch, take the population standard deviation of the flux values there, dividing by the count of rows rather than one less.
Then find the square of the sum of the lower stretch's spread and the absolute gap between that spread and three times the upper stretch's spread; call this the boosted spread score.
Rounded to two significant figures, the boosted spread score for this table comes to 1.3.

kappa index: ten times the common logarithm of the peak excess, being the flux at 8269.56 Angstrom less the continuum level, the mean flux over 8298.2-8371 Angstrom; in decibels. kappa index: 2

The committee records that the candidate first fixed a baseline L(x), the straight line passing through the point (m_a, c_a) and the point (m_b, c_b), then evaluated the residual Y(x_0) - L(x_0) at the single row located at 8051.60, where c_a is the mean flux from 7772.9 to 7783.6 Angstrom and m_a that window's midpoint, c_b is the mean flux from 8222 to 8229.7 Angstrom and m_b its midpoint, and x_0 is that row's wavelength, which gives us -0.26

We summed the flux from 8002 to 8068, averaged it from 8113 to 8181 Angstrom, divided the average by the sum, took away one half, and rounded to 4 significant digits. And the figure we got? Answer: -0.4436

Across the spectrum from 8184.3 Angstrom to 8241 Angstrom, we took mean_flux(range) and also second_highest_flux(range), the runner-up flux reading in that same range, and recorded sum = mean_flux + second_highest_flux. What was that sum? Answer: 45.8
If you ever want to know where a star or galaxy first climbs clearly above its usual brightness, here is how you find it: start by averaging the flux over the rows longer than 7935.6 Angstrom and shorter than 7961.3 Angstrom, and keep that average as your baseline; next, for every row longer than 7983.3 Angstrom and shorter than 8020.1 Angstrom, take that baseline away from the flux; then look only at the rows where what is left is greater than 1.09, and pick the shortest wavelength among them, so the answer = 8007.23 Angstrom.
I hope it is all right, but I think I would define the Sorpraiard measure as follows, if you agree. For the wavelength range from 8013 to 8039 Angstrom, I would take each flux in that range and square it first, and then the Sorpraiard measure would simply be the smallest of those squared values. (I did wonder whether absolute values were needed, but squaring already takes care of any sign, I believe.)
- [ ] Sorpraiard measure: 500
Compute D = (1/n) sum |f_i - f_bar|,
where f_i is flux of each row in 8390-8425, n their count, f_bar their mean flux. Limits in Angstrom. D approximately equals 0.34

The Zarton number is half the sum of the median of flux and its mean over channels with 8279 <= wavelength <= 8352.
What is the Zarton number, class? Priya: 22.0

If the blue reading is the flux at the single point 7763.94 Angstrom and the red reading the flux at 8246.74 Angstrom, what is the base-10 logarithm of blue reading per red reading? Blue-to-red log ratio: -0.024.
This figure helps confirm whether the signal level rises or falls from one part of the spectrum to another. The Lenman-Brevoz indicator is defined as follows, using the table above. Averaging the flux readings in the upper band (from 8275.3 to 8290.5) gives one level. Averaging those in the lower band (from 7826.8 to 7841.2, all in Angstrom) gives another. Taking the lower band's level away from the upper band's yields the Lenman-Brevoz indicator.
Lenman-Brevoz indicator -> -0.15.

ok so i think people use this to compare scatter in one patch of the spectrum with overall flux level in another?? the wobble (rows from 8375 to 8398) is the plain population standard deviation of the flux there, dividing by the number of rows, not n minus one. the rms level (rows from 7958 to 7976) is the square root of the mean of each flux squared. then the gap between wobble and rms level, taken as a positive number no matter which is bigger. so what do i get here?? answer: 22.0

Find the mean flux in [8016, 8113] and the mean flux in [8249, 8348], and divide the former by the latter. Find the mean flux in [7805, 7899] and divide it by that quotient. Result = 22.2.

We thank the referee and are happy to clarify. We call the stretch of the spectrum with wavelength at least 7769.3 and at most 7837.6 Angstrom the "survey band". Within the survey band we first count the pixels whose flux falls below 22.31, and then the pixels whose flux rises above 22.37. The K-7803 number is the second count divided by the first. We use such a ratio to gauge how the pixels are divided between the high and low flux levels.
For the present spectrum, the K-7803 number 0.70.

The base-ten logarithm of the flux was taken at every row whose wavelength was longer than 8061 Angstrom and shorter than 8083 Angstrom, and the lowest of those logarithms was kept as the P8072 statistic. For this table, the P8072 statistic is 1.347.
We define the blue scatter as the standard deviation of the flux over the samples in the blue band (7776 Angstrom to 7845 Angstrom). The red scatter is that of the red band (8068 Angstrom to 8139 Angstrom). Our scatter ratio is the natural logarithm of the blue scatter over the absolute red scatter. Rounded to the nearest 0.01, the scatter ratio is -0.19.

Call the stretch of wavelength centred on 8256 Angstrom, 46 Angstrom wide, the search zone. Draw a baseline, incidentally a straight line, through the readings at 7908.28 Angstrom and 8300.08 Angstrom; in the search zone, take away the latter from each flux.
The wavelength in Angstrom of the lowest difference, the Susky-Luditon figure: 8235.35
